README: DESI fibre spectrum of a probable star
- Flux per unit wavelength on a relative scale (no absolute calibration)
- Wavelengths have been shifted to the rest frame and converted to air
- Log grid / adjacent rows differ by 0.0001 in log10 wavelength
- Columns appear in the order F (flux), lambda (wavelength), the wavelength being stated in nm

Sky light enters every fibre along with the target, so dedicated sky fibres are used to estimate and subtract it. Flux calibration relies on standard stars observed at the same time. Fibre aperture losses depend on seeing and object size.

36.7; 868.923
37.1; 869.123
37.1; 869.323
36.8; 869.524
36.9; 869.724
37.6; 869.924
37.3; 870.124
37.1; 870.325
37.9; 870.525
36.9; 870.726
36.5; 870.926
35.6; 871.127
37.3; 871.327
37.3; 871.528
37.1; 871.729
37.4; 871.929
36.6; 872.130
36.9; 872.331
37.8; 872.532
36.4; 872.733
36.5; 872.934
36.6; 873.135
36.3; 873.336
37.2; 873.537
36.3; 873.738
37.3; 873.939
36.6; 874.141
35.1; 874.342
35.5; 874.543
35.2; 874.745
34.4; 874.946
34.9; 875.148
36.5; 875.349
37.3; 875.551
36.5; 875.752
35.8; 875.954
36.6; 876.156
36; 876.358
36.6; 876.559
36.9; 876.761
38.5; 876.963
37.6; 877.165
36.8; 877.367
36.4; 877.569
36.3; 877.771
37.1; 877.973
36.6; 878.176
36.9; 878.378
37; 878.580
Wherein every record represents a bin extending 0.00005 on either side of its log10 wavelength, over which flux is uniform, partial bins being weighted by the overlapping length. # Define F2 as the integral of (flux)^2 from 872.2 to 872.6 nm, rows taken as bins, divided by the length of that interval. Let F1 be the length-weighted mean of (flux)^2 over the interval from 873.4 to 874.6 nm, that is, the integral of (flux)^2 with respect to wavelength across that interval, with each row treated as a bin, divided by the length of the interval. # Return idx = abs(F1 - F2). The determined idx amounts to 64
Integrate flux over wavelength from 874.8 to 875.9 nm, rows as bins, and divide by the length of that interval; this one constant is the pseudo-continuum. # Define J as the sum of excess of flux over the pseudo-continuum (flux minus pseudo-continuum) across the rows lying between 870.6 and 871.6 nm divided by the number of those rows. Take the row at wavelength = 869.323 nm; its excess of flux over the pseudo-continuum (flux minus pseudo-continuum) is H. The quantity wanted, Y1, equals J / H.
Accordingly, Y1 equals 0.7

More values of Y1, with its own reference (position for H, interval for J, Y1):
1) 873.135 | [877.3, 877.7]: 1.0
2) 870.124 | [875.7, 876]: 0.2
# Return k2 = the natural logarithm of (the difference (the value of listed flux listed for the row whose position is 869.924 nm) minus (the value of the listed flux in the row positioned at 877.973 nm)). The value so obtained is -0.7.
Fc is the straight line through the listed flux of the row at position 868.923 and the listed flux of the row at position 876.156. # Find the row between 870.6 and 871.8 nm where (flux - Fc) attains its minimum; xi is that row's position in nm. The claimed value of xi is 871.127 nm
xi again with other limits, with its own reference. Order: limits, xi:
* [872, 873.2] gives 872.733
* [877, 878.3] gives 877.771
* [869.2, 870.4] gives 869.524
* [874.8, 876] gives 874.946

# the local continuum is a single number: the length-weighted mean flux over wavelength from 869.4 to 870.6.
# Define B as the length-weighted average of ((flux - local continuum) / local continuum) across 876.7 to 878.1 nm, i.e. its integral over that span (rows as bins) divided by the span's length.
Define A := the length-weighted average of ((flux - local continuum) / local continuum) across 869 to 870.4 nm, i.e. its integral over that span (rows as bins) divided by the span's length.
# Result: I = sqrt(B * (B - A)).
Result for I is 0.002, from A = -0.0033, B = -0.004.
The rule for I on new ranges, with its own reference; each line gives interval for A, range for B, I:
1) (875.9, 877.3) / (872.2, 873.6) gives 0.005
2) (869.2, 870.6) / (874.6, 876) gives 0.039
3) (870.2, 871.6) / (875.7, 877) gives 0.012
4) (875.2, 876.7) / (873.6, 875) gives 0.024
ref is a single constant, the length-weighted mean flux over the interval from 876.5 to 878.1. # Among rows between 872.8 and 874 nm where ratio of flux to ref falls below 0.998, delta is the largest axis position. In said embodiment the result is 873.738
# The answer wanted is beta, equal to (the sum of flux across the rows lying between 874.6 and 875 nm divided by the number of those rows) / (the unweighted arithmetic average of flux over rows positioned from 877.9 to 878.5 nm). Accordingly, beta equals 0.94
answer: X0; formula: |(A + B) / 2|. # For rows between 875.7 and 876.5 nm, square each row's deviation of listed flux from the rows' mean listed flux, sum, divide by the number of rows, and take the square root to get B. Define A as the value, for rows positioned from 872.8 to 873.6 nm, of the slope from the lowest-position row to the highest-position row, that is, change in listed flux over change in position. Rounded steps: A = 1.2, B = 0.3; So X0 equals 0.7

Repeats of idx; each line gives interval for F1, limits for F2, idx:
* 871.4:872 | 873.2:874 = 38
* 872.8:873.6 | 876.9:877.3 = 96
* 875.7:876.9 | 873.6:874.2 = 22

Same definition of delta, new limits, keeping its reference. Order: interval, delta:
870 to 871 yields 870.926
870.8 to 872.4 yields 872.331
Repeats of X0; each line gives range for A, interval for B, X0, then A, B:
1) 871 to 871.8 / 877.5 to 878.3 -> 1.4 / 2.5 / 0.3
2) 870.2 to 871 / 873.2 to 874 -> 0.3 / -1.0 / 0.5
